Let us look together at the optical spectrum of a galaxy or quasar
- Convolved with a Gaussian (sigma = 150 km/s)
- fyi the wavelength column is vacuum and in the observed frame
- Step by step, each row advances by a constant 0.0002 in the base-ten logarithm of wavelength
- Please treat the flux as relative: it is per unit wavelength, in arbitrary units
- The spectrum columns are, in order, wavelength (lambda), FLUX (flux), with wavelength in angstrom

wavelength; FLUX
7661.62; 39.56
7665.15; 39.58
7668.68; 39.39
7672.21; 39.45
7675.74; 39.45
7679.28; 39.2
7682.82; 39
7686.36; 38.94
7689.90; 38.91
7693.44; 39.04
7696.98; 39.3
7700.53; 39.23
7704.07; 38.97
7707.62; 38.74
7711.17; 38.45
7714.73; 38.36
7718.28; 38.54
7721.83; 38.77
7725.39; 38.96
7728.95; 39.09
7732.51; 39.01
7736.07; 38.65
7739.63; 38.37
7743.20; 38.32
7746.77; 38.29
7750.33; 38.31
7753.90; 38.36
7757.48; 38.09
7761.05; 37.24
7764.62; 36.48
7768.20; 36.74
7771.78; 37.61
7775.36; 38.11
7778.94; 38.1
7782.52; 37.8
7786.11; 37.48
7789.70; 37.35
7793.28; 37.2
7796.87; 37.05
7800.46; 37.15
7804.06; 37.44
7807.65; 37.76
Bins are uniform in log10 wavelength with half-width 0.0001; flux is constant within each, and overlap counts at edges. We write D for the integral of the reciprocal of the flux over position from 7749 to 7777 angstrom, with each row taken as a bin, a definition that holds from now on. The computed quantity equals 0.745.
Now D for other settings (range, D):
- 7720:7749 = 0.750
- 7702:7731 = 0.749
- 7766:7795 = 0.773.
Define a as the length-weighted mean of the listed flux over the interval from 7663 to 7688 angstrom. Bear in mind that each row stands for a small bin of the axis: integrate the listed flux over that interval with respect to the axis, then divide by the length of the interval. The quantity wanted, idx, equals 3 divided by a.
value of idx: 0.0764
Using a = 39.3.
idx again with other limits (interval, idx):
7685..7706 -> 0.0768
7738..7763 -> 0.0787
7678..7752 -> 0.0774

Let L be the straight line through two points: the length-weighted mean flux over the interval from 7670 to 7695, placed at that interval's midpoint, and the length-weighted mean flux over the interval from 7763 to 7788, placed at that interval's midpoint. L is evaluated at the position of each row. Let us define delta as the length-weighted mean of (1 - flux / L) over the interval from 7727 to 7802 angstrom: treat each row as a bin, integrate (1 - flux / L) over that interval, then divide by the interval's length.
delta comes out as -0.0049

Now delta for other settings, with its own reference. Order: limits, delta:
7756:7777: 0.0071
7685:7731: -0.0047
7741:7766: -0.0009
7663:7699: -0.0014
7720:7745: -0.0129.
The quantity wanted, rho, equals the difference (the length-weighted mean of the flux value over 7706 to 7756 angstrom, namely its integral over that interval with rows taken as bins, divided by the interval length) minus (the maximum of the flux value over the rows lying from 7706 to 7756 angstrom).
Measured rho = -0.51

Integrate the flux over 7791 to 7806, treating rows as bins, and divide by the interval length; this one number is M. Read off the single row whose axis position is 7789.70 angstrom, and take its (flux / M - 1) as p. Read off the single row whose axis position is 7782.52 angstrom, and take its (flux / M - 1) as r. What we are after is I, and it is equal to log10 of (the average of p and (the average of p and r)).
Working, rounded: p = 0.003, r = 0.015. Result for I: -2.22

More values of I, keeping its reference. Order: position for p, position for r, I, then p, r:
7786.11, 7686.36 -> -1.79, 0.007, 0.046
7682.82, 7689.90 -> -1.33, 0.047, 0.045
